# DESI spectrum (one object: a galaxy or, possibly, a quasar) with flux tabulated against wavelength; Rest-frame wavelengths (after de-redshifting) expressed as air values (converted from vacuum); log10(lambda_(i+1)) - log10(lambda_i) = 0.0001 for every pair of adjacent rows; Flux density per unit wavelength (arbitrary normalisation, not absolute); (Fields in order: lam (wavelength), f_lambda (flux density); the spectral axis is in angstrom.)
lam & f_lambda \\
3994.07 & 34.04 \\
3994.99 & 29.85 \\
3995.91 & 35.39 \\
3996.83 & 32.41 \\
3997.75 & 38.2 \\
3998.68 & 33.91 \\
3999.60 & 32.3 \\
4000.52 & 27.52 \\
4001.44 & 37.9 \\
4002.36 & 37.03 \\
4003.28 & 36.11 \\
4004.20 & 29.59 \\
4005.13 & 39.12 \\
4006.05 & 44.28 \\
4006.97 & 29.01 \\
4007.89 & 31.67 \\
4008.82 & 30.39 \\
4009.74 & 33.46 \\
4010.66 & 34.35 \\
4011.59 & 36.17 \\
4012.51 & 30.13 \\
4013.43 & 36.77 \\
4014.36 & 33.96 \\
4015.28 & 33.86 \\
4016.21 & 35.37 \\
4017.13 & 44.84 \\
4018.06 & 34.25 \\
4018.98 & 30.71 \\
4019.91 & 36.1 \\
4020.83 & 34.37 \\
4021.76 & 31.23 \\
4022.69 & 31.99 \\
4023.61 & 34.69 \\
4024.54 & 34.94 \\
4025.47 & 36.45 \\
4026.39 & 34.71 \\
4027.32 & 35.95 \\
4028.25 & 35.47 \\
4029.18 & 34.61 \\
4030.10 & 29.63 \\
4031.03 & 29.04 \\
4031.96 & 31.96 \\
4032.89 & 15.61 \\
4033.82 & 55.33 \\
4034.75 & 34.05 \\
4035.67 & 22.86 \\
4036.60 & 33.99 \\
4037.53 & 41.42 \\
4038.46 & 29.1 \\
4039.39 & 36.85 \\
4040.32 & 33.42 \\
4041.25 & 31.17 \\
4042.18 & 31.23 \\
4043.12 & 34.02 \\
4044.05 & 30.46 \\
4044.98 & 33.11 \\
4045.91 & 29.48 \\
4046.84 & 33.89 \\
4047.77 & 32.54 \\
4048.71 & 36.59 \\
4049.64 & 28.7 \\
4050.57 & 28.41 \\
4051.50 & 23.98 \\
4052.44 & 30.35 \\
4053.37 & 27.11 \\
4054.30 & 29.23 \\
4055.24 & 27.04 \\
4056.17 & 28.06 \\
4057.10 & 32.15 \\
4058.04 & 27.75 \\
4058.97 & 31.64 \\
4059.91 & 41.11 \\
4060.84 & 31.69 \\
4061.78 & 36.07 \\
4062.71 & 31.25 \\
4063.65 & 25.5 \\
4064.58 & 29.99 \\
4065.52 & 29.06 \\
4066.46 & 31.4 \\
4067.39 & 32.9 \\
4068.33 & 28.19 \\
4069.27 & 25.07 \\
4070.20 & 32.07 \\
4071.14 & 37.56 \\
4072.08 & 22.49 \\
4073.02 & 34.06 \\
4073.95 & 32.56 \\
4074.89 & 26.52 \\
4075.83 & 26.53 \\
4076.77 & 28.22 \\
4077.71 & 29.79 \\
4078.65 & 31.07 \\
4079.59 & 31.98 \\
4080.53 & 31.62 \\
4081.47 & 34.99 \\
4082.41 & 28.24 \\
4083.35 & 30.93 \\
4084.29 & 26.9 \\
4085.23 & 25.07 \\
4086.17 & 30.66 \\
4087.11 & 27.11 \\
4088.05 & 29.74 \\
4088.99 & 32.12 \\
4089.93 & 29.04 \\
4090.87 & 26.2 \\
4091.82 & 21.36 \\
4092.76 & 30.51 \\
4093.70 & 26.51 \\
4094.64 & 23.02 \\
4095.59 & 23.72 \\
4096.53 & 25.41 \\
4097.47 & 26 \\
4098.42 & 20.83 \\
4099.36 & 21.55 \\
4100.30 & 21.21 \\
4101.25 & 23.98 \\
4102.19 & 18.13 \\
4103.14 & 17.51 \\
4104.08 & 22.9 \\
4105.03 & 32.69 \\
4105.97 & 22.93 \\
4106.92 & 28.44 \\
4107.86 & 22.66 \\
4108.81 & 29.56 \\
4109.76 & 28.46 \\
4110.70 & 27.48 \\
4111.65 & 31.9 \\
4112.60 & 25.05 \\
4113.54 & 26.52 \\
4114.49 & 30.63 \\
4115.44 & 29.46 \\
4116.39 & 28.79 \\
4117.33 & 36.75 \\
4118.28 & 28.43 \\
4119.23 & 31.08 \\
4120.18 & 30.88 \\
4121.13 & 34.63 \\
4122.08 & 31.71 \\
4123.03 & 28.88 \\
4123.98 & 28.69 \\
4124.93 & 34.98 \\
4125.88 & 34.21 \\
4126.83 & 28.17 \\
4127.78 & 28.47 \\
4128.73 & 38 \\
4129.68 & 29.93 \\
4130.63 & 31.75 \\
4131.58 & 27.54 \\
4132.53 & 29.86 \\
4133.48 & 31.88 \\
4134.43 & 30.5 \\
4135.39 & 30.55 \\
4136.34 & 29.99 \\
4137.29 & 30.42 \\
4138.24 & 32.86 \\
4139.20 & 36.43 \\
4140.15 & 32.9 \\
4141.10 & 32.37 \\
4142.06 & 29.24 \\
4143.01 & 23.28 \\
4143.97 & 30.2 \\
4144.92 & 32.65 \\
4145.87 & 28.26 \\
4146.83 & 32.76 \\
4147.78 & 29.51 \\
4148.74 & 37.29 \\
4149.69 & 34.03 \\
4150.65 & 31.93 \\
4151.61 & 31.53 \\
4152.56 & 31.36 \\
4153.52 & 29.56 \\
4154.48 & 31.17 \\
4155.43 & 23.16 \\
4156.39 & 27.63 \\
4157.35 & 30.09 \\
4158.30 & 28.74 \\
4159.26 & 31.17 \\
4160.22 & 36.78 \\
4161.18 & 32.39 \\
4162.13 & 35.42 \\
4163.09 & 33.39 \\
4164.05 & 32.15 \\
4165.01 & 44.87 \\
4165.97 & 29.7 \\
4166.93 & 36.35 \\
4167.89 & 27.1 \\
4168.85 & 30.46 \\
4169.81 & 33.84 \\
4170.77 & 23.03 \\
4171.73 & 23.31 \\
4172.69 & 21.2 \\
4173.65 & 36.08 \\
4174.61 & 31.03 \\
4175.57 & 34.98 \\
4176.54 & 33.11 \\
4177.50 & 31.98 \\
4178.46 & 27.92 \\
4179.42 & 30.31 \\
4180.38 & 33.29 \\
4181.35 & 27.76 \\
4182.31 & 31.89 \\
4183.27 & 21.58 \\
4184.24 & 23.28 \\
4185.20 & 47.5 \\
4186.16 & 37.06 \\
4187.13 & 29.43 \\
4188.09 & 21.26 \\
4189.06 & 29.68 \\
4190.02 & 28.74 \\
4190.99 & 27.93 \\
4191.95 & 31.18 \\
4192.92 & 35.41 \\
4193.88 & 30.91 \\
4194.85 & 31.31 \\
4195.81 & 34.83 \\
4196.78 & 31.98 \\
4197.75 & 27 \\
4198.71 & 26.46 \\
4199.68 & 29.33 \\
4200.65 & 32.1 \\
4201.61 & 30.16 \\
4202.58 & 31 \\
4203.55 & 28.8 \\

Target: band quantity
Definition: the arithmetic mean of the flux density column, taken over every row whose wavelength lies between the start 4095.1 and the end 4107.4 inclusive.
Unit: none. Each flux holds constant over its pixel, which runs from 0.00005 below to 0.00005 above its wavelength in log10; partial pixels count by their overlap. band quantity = 23.5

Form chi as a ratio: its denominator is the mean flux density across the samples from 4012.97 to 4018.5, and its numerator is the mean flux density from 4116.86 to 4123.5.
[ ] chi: 0.87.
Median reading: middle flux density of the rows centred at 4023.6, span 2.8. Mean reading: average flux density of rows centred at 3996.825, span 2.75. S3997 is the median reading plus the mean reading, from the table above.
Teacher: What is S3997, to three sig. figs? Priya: 70.0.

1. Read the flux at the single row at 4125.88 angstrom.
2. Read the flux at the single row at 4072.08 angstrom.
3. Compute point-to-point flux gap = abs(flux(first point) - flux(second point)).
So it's 12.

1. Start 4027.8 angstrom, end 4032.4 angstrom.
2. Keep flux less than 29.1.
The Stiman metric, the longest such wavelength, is 4031.03 angstrom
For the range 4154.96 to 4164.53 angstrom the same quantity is 4158.30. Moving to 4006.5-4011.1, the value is 4006.97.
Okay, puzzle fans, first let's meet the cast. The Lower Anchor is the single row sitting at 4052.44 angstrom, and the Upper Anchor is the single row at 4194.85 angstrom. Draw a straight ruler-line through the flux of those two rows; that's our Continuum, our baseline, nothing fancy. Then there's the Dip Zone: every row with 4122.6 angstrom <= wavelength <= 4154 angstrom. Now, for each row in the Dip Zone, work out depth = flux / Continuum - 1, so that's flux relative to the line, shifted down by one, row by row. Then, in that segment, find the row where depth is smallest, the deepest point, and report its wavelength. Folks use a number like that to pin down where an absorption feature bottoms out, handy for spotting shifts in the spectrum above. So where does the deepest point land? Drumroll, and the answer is 4143.01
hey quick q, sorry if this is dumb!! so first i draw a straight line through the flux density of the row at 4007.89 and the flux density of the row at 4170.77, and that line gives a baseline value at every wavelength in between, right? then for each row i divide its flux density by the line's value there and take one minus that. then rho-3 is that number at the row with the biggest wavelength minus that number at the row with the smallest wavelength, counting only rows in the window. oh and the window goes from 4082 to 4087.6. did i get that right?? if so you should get 0.0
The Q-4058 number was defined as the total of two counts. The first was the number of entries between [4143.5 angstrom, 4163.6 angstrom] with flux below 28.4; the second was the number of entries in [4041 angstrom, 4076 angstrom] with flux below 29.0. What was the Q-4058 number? 16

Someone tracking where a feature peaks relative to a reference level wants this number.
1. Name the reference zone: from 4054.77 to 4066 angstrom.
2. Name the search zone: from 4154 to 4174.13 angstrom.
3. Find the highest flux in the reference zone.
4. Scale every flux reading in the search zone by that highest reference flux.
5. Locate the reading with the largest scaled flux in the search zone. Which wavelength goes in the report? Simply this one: 4165.01 angstrom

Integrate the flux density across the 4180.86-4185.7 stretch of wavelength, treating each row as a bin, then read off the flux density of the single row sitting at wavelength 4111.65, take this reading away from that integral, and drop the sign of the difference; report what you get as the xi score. 115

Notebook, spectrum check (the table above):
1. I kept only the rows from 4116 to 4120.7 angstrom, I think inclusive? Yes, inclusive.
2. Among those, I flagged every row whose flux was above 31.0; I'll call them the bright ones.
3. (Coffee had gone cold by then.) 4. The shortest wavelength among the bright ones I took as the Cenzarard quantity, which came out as 4117.33 angstrom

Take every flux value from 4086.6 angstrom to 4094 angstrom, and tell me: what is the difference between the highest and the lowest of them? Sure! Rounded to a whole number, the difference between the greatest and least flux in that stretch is 11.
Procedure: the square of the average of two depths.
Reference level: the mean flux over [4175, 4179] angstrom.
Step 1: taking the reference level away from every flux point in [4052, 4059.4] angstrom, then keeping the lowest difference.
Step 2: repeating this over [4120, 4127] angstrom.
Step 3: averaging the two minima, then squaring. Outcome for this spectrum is 19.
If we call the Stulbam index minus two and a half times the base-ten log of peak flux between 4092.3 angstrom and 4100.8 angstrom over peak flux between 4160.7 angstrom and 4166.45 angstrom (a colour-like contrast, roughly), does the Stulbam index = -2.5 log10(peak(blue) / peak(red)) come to 0.42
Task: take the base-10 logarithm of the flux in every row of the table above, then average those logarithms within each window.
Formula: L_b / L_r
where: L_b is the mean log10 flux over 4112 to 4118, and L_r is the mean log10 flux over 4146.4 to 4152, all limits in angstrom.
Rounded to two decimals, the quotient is 0.97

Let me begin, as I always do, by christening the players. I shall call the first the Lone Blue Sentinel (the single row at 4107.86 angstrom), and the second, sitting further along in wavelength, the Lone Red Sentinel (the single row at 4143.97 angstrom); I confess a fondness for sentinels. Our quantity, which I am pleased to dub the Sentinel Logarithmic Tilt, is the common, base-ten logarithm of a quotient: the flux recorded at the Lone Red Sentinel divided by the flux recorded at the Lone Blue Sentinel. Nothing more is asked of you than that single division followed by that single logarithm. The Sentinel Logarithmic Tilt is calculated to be 0.12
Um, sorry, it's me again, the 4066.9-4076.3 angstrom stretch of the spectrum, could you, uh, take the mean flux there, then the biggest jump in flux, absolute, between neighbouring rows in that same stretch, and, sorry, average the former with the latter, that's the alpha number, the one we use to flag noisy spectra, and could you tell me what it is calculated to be 22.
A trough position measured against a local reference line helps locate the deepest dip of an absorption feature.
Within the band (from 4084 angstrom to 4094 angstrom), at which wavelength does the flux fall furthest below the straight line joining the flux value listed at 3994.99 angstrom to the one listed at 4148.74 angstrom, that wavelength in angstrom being 4091.82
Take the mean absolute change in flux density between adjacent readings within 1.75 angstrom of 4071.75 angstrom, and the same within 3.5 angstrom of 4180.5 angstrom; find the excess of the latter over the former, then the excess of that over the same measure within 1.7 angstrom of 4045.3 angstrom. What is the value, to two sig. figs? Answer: -9.4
